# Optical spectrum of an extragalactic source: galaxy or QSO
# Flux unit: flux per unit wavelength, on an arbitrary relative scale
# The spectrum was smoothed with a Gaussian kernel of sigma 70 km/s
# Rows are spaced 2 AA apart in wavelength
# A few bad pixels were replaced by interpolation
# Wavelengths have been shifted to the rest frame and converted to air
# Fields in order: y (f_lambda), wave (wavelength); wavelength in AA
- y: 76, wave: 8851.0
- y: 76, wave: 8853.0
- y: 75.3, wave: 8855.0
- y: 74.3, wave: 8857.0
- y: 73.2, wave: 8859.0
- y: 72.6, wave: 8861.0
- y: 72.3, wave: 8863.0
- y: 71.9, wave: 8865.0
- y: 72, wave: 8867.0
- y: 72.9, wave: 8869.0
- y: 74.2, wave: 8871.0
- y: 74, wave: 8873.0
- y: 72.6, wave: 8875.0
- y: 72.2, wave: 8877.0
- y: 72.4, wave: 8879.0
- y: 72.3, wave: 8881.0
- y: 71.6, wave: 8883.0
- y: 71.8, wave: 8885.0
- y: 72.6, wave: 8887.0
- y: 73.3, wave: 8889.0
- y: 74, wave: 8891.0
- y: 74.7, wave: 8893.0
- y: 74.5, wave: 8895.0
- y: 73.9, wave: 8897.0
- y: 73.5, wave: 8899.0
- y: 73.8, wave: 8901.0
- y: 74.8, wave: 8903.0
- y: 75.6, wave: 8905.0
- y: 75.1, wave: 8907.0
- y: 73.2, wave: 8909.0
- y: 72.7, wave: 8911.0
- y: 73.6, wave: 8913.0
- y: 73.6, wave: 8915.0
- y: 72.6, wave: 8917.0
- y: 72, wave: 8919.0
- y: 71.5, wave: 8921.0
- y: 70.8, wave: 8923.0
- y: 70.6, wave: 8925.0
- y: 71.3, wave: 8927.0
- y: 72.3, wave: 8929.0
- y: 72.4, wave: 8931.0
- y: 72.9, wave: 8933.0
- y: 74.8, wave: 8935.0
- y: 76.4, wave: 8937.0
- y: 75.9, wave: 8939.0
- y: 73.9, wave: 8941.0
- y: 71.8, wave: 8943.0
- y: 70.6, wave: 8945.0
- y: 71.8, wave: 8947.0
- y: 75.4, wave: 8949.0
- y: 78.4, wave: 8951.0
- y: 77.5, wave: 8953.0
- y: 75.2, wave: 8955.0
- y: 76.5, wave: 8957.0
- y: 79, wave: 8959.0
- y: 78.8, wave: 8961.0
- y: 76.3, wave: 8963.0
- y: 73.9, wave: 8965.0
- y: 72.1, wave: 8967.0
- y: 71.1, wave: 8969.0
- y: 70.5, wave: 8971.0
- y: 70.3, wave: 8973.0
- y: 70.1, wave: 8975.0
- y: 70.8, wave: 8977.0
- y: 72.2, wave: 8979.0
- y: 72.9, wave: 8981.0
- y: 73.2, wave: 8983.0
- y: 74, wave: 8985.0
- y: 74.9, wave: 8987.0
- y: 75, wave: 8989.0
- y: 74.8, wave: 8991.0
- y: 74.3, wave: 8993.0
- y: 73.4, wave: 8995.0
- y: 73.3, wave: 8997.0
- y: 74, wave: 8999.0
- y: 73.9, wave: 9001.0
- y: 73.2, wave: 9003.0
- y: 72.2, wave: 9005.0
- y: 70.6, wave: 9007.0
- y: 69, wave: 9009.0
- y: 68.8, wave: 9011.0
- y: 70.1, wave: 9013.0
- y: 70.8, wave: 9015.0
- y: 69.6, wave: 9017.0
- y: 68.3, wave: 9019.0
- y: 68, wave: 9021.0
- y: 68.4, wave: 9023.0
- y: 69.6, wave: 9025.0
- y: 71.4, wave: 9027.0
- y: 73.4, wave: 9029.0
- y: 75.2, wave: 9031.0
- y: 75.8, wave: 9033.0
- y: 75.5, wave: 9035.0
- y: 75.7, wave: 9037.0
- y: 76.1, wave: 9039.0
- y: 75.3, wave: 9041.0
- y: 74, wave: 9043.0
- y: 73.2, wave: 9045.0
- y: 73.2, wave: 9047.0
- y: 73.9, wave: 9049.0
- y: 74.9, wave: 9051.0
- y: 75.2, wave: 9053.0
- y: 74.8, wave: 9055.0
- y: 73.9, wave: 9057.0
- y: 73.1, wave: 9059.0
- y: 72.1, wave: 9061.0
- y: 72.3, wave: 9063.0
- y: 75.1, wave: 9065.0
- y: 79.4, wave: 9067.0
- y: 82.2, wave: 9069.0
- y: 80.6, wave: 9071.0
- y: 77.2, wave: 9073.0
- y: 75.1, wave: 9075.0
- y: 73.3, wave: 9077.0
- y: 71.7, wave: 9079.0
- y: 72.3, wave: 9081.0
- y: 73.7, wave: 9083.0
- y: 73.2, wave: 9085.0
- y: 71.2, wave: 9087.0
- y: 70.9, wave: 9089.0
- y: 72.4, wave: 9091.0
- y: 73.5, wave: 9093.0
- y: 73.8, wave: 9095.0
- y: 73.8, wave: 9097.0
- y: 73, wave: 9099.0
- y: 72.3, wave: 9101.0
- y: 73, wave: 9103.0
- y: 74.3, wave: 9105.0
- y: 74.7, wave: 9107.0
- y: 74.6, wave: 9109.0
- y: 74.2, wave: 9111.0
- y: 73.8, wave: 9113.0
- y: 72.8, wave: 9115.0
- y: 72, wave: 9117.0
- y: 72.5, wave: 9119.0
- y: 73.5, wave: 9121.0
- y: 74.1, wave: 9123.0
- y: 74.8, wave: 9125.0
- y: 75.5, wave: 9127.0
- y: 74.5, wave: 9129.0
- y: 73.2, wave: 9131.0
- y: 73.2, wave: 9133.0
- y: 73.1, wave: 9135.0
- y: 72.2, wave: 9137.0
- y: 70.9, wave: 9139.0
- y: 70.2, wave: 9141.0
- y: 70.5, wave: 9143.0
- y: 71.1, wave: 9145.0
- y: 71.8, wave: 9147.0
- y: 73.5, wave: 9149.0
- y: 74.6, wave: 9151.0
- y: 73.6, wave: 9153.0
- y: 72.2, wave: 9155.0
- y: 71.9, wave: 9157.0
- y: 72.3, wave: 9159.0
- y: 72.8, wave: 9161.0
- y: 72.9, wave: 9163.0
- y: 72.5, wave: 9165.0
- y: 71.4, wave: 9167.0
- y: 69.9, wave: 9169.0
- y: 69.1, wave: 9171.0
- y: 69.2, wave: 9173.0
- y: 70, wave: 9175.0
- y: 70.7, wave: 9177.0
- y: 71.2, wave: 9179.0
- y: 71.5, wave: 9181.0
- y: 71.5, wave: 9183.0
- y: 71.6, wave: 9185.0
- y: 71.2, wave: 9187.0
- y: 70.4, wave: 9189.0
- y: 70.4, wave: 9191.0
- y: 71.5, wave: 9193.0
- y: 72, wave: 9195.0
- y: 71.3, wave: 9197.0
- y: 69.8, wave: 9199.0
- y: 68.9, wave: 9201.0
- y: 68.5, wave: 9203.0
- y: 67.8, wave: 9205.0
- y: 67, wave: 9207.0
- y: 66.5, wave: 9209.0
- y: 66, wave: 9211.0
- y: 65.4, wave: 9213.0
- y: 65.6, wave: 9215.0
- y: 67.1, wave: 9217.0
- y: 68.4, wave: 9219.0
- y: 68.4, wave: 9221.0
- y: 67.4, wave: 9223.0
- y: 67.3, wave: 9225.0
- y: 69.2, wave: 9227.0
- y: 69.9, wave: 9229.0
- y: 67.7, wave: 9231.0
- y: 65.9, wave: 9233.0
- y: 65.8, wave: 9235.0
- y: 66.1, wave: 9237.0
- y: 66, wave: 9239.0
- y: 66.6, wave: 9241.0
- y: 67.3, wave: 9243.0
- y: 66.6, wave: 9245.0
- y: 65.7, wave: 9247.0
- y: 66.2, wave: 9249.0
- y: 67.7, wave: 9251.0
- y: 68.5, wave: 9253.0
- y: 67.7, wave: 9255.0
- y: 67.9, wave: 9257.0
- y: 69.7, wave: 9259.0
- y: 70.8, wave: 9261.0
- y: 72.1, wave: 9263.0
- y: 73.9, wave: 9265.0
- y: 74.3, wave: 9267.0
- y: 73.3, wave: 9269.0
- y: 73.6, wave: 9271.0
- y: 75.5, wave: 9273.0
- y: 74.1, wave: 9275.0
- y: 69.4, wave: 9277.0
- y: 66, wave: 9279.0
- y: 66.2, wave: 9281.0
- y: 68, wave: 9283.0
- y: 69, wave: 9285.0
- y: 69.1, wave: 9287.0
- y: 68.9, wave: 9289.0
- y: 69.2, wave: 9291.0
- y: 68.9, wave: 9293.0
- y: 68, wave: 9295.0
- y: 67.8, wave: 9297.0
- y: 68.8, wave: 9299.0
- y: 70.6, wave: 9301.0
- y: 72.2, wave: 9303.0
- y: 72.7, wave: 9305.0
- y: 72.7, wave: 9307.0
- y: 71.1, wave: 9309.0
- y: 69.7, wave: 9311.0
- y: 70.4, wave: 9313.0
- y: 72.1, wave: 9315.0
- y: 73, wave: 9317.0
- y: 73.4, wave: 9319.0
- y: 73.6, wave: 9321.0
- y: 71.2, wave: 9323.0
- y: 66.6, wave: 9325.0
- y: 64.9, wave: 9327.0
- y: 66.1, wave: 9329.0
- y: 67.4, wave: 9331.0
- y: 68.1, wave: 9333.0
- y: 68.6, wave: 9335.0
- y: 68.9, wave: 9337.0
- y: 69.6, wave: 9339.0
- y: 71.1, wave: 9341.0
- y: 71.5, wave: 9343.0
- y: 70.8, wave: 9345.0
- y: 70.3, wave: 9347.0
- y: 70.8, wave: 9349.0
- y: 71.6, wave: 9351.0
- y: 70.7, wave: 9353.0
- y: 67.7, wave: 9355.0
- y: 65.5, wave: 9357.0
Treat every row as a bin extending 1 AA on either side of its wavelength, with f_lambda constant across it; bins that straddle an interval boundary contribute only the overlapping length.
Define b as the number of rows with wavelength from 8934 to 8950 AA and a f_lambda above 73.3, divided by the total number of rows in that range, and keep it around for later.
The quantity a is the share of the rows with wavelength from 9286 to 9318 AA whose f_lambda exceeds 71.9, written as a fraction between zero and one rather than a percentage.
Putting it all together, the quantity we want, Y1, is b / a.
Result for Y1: 2.0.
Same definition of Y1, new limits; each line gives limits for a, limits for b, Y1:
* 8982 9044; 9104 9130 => 1.2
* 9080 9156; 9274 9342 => 0.1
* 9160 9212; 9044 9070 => 4.0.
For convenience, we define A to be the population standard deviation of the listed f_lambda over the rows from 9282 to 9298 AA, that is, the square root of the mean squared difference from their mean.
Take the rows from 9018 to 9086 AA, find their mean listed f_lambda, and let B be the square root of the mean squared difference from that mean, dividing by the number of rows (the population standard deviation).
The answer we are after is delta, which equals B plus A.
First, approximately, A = 0.5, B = 3.0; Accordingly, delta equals 3.6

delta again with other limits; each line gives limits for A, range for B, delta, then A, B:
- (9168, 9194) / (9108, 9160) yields 2.2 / 0.8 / 1.4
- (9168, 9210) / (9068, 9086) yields 5.1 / 1.5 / 3.5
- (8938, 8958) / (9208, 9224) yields 3.6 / 2.5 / 1.1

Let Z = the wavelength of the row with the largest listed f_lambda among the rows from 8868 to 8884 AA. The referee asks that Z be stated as 8871.0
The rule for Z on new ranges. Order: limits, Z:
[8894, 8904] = 8903.0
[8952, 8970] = 8959.0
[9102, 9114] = 9107.0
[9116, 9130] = 9127.0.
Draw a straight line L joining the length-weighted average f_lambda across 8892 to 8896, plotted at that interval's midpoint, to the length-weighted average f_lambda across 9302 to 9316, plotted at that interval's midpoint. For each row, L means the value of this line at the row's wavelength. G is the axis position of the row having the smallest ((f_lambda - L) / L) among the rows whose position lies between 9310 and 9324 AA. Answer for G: 9311.0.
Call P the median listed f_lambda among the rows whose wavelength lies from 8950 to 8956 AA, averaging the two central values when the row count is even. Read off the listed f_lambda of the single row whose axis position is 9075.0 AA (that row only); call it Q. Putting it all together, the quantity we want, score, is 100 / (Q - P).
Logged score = -42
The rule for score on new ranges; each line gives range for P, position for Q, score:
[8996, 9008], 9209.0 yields -15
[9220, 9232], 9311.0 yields 61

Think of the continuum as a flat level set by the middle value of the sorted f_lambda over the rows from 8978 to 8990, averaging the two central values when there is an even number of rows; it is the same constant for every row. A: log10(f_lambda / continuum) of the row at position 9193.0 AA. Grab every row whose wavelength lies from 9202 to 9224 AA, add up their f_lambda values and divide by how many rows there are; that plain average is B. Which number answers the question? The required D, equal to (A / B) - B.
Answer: -67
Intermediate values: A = -0.013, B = 67.1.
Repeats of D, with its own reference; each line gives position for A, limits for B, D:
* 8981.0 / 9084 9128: -73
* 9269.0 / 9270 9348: -70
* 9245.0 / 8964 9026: -72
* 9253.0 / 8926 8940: -74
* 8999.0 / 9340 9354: -71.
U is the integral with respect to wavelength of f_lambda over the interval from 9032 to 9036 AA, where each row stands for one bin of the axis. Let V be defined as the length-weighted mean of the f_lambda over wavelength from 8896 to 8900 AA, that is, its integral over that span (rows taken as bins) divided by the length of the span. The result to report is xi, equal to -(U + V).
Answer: -376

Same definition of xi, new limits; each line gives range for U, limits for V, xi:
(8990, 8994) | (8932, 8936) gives -372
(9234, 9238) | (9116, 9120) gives -336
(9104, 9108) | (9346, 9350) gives -369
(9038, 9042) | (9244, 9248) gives -369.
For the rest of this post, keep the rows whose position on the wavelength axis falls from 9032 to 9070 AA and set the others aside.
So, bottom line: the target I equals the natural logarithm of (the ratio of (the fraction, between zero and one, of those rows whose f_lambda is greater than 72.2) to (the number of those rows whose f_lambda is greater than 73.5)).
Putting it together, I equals -2.69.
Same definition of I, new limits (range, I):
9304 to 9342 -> -1.34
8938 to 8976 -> -2.94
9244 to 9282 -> -2.76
